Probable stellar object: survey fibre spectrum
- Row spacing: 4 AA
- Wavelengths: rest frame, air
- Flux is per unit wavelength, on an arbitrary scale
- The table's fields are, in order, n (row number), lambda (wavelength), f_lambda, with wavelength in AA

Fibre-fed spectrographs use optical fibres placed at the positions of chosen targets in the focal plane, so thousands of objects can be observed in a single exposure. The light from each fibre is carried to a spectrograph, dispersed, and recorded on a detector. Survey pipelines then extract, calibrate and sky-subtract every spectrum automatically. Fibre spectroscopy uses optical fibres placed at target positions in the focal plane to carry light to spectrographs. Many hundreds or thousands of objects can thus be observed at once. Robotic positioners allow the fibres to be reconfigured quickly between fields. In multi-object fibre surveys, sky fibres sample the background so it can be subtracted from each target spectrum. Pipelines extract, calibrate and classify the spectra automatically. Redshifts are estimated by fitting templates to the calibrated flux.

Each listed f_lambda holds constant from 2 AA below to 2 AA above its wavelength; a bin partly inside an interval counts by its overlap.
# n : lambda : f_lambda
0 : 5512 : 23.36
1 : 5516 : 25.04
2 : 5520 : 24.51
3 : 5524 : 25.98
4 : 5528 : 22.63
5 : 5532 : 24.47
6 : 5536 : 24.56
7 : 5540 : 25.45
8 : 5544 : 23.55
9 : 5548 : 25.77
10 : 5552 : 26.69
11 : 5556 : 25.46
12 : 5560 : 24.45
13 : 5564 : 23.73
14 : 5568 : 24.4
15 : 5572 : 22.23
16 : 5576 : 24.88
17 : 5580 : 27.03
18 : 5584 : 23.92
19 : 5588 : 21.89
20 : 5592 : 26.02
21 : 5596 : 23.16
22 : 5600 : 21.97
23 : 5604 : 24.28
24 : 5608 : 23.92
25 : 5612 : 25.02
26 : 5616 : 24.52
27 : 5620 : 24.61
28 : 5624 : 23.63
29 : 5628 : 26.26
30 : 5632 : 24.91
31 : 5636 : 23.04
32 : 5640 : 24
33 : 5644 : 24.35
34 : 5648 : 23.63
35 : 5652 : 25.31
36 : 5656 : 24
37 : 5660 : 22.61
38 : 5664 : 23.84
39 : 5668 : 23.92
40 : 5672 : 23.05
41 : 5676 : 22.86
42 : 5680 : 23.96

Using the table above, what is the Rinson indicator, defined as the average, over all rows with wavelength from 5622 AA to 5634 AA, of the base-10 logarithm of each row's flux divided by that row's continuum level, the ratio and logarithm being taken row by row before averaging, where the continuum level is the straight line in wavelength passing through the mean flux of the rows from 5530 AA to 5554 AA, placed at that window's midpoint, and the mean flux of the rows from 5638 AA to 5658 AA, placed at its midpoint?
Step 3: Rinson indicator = 0.009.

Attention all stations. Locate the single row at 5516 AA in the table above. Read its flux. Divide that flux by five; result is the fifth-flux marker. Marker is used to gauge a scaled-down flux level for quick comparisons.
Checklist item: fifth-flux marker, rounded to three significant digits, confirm 5.01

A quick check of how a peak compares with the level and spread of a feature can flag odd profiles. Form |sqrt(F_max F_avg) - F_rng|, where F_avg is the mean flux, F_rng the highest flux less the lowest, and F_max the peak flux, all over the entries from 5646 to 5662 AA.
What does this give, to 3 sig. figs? 21.9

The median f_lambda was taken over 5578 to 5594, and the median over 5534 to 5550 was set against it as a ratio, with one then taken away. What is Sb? 0.00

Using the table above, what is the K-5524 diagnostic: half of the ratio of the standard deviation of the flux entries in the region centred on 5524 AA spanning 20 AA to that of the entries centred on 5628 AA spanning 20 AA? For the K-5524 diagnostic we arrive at 0.49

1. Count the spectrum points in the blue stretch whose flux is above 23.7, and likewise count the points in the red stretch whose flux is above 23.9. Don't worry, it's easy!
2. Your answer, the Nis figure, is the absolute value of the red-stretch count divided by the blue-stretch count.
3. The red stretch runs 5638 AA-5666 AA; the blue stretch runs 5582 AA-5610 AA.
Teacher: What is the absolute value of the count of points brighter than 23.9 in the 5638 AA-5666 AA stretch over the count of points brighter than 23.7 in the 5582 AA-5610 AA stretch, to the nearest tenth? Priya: 1.0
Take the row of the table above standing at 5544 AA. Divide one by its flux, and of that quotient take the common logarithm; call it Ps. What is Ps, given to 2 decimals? -1.37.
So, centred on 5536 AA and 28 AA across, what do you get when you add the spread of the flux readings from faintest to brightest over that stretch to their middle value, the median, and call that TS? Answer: 28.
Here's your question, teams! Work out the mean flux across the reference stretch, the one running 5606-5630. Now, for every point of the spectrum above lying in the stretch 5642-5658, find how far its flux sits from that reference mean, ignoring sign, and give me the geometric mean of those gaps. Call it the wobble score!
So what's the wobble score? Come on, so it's 0.61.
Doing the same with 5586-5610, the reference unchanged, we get 1.27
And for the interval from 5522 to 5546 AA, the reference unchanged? 0.60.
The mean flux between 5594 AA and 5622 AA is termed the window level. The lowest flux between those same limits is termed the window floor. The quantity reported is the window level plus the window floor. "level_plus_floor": 45.9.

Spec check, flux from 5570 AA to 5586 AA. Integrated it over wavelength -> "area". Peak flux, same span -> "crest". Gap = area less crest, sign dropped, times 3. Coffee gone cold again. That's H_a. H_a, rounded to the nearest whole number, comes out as 1096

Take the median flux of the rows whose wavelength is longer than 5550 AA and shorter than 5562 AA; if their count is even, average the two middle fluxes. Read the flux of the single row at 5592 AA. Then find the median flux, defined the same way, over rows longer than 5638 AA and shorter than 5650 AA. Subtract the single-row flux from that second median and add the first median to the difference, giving 23.4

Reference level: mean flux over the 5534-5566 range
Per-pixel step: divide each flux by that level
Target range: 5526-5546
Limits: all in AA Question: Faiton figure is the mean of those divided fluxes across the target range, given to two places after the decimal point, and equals 0.97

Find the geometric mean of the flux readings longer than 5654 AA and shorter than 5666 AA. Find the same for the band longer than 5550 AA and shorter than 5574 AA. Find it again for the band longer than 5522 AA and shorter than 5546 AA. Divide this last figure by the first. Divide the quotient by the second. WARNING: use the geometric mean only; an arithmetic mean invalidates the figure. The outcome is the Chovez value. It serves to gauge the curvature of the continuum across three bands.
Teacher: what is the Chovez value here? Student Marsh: 0.0425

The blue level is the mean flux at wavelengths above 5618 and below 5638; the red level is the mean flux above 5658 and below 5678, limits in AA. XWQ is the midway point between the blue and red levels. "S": 23.9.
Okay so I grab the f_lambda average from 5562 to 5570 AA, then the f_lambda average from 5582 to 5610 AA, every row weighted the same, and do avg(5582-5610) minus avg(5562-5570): -0.47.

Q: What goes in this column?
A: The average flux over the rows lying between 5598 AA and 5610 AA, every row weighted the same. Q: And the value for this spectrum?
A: 23.4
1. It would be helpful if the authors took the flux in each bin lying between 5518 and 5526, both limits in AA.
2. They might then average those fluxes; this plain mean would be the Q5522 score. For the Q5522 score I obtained 25.2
